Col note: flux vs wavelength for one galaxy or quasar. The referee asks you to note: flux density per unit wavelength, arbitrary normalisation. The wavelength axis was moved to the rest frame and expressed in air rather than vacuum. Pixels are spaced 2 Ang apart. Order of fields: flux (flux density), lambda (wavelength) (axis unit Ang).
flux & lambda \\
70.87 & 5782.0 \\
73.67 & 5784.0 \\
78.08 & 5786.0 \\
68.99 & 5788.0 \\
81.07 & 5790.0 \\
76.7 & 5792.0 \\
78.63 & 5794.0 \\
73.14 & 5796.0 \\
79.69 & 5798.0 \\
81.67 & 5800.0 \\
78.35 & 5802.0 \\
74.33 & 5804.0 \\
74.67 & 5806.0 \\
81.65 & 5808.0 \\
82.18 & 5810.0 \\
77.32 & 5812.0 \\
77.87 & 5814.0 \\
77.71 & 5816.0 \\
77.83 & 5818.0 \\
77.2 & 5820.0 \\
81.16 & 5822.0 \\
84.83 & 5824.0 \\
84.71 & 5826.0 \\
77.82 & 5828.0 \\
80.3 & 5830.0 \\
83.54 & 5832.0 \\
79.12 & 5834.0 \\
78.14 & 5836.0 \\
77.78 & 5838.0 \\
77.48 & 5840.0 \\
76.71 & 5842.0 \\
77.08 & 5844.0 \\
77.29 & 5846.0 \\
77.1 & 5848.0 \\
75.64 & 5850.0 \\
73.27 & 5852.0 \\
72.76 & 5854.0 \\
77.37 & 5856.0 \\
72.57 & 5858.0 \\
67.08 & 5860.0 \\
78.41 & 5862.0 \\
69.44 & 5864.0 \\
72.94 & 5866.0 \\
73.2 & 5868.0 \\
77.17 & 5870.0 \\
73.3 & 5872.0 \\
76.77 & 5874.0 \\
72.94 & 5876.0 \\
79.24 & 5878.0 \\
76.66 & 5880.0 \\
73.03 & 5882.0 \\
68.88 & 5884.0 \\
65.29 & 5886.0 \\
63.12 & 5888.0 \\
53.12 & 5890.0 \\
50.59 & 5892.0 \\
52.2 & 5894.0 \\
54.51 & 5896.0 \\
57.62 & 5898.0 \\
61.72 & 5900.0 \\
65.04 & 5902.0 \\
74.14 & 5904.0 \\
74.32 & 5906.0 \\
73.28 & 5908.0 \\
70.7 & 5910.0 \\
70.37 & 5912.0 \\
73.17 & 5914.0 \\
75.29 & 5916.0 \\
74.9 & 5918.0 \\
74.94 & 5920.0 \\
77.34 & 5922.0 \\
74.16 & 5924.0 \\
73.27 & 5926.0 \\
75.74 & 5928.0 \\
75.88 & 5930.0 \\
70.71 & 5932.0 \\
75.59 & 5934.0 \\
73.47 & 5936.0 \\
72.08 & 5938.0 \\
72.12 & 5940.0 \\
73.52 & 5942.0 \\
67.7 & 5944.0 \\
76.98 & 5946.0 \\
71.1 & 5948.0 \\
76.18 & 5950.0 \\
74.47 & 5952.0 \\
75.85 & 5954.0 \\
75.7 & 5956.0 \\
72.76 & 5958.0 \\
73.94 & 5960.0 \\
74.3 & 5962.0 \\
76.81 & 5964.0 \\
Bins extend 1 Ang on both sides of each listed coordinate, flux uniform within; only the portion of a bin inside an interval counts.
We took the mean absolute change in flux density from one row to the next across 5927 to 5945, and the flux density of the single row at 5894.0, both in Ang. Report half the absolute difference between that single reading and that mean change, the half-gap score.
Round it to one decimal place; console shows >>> 24.8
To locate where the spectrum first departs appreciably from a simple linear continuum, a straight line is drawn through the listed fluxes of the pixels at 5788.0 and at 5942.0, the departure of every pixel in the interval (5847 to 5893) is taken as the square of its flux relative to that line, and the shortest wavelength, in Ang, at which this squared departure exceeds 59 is 5888.0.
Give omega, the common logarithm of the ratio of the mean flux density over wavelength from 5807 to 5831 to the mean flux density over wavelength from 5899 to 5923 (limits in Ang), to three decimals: 0.045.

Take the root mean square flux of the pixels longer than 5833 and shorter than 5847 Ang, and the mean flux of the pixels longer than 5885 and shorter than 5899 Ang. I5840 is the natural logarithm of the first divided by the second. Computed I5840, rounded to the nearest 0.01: 0.32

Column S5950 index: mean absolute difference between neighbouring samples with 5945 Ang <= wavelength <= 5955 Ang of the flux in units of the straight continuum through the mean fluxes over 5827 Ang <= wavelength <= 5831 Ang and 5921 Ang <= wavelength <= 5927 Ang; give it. 0.05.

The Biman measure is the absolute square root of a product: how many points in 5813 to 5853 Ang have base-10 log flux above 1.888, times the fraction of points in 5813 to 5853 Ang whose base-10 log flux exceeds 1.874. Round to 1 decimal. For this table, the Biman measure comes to 3.6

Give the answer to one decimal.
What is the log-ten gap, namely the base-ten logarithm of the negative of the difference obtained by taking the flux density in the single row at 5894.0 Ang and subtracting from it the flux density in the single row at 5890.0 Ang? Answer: 0.0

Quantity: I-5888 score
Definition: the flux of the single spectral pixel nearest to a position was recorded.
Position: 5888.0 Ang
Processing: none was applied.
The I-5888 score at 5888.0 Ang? 63.12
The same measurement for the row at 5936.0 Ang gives 73.47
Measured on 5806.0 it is 74.67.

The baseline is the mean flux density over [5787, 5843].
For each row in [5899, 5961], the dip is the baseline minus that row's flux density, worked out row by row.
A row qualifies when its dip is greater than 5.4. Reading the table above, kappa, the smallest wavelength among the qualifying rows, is 5900.0 Ang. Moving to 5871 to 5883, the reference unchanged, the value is 5876.0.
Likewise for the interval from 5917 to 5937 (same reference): 5932.0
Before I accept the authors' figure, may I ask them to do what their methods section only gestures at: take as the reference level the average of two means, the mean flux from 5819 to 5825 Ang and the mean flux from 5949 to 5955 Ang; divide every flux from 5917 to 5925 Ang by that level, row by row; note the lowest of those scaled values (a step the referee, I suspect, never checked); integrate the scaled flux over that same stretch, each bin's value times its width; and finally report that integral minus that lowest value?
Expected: 6.8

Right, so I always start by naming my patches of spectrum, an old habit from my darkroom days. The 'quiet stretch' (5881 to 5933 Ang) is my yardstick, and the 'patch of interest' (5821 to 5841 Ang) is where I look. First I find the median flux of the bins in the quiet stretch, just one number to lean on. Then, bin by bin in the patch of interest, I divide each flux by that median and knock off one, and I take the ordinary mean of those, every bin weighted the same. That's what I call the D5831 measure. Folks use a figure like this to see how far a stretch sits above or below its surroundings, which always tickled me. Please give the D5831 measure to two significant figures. 0.12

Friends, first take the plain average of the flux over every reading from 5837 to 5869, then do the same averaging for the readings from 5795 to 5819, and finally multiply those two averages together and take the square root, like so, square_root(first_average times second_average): 76.4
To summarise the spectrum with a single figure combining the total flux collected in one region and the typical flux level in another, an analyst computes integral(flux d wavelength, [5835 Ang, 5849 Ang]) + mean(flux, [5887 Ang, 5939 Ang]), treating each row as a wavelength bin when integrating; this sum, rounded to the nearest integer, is 1152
